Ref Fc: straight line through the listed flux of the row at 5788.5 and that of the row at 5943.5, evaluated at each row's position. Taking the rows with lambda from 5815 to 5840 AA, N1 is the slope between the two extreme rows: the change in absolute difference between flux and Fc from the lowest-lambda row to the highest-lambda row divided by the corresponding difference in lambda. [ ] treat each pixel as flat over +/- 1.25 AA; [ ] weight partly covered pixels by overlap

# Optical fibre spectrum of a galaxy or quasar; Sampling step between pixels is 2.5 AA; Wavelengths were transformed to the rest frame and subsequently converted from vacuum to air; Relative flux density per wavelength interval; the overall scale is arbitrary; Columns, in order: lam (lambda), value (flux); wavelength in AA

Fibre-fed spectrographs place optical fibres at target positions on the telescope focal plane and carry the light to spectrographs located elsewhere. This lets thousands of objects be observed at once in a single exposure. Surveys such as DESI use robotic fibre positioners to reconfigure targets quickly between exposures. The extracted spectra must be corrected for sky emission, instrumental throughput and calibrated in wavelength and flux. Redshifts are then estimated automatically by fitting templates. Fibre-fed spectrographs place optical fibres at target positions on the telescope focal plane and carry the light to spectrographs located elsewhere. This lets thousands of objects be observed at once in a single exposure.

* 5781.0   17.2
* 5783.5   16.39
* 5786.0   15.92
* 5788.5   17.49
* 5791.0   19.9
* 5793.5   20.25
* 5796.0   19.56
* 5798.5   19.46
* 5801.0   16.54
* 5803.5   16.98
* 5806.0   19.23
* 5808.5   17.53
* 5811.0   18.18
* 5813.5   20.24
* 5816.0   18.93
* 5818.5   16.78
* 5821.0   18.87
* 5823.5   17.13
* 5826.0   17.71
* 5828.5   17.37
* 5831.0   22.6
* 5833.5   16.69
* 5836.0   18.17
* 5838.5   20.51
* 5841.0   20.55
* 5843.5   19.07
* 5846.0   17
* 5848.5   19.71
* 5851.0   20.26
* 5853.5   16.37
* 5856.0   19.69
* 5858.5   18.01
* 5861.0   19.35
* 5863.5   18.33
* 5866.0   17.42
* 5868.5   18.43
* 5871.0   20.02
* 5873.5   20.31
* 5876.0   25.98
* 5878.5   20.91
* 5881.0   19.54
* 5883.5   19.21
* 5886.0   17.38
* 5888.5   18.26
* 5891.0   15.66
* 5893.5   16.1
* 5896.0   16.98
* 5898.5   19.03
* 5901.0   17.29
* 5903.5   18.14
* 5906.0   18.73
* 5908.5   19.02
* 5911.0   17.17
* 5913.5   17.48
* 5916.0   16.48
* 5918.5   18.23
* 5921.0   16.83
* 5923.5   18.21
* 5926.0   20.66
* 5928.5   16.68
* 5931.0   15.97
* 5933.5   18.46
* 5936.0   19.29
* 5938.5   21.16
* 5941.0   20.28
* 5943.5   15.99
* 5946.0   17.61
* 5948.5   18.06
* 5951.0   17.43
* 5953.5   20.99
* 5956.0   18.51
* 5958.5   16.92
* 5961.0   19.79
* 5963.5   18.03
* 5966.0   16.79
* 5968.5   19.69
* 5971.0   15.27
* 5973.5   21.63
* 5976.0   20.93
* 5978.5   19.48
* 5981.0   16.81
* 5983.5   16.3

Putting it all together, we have 0.080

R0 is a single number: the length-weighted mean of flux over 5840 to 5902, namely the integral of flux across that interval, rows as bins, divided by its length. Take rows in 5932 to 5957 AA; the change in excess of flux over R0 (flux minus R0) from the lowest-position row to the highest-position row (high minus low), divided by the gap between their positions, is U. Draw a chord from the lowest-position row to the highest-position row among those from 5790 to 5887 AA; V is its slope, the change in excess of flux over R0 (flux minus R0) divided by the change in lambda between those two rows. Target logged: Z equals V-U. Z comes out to -0.03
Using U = 0.002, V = -0.027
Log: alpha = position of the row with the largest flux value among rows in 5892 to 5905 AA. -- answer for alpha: 5898.5 AA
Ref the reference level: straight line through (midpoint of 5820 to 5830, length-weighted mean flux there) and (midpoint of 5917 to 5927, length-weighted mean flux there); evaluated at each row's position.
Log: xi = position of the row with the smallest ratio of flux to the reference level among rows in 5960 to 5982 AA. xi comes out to 5971.0 AA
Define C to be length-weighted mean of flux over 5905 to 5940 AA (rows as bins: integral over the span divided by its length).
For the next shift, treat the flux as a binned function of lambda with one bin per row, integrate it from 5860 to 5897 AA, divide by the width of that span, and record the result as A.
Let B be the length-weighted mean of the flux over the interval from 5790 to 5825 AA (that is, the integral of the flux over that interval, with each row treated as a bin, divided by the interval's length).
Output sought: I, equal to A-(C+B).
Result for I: -17.8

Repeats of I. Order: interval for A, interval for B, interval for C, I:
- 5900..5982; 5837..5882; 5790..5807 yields -20.0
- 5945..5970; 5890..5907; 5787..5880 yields -18.0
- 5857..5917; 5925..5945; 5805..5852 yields -18.7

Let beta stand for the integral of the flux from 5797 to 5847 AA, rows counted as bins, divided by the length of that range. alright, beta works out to 18.5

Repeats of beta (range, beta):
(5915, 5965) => 18.3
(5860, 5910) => 18.8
